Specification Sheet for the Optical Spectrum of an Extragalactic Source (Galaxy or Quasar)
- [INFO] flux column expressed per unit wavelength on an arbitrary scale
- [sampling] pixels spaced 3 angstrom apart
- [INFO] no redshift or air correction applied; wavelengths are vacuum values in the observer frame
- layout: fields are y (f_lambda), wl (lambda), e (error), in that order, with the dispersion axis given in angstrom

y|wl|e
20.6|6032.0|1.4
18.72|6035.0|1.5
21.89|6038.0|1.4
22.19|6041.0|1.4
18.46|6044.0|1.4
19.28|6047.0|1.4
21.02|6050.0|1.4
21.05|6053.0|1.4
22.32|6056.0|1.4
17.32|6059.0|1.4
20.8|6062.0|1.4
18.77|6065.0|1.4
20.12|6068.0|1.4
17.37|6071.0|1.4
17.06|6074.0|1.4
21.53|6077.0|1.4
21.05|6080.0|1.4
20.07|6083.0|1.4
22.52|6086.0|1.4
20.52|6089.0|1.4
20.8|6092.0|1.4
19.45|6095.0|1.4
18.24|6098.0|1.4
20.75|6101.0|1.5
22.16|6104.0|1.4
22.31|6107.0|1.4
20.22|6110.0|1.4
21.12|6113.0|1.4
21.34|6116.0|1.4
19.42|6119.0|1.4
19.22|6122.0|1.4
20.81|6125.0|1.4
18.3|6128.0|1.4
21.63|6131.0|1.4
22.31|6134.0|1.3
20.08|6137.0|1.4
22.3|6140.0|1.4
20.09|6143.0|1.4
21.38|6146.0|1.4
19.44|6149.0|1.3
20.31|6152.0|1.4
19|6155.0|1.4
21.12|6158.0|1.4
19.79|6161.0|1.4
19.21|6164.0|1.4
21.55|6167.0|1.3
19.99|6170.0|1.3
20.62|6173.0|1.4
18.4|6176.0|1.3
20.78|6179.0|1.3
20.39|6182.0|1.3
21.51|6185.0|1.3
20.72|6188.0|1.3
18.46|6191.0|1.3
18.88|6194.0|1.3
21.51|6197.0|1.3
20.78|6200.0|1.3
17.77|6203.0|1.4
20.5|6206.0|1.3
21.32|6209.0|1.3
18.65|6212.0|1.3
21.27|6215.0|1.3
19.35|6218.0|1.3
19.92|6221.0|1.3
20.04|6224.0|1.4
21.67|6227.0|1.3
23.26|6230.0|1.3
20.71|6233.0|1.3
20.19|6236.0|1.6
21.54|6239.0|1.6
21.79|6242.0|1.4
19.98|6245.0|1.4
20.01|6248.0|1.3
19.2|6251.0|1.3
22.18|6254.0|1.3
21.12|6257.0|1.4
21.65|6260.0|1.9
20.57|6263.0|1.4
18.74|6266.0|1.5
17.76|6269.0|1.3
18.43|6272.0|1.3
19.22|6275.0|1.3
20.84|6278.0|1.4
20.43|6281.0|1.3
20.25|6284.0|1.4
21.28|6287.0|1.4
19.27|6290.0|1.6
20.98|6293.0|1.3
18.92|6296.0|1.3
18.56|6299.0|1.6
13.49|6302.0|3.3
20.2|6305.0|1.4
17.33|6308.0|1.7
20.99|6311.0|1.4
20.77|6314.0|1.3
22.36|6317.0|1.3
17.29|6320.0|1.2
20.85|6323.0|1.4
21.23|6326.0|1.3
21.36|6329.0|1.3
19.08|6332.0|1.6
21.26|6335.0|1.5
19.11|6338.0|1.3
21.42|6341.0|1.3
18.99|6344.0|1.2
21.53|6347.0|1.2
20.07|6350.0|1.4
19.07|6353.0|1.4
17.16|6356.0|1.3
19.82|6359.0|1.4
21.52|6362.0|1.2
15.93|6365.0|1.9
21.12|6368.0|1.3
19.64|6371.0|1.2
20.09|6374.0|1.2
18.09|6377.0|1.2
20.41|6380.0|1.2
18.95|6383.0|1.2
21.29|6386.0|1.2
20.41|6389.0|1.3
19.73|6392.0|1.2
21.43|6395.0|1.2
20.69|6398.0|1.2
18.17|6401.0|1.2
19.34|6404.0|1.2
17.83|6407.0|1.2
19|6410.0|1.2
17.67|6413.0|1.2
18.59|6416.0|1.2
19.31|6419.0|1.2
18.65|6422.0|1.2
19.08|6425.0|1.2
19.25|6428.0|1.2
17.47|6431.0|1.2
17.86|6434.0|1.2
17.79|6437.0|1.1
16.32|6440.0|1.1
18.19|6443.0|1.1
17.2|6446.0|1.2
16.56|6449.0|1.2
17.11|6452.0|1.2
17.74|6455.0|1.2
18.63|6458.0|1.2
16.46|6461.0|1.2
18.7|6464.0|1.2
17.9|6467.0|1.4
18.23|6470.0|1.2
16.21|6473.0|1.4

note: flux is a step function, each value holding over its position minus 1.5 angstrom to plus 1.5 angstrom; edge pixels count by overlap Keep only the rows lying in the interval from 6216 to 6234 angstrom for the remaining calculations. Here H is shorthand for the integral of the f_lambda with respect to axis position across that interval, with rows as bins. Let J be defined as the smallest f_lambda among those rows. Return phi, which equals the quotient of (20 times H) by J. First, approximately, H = 375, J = 19.35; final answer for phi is 388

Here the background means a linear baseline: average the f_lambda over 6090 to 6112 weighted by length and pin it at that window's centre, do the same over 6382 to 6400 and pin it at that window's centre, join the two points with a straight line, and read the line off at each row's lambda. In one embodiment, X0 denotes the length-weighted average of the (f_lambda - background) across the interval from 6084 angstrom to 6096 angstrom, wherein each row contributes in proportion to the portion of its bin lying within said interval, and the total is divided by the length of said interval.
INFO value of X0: 0.3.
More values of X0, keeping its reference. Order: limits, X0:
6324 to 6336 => 0.3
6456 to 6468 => -2.4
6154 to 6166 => -0.7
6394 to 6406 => -0.6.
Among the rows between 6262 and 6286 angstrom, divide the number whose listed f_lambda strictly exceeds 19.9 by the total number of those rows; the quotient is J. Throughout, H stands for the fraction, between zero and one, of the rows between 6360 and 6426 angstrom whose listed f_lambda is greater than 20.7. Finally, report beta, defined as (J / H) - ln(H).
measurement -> 4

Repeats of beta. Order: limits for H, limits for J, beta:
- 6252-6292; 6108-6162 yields 3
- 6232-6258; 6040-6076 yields 1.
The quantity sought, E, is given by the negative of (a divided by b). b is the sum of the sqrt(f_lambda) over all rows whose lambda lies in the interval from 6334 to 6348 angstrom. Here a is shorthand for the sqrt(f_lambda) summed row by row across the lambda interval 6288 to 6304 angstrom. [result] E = -0.94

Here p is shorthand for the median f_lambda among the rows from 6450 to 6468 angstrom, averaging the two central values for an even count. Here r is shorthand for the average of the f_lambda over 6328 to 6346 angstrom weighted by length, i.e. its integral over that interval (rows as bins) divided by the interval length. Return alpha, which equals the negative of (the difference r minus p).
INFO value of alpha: -2.4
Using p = 17.8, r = 20.2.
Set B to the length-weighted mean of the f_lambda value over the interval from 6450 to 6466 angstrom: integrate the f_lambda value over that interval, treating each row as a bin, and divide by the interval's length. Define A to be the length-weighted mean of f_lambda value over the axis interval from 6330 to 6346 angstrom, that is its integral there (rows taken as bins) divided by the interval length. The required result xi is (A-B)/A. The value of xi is 0.12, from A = 20.1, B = 18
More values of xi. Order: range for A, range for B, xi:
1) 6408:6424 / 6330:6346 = -0.08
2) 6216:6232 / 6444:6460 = 0.16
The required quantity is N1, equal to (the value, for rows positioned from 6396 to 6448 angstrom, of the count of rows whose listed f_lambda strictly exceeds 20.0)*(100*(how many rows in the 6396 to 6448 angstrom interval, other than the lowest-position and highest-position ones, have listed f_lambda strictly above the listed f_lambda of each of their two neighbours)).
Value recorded 600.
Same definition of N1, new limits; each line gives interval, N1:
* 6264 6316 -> 4000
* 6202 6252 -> 5500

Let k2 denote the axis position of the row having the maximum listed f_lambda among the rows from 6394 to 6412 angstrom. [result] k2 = 6395.0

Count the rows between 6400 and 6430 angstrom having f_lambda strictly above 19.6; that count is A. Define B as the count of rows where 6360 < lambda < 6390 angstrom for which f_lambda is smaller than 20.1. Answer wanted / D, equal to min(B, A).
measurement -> 0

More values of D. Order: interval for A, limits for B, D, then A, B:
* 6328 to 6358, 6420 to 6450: 5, 5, 10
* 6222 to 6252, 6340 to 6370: 6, 9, 6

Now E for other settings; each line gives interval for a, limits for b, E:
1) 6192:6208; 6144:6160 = -0.99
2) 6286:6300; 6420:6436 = -1.04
